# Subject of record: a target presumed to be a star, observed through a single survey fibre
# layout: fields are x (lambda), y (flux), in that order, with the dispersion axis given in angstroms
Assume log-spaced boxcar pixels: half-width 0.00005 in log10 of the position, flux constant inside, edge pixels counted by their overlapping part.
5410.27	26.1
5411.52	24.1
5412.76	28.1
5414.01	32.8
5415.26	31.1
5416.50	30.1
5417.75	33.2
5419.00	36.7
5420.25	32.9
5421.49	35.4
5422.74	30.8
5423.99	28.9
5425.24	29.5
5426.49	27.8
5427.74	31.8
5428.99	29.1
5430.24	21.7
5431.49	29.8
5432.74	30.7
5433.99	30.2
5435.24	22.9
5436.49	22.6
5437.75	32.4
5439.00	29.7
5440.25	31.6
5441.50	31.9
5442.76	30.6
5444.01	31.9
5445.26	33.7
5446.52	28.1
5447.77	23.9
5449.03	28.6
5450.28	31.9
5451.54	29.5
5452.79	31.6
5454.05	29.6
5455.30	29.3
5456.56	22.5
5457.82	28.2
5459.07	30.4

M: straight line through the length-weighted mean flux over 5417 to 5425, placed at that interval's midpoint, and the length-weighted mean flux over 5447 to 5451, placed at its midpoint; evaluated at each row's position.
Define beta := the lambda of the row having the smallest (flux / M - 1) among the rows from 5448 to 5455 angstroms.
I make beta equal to 5449.03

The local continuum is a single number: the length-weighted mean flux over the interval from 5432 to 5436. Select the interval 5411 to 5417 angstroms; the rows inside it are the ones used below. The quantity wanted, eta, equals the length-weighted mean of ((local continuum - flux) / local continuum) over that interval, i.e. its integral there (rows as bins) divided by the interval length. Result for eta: -0.05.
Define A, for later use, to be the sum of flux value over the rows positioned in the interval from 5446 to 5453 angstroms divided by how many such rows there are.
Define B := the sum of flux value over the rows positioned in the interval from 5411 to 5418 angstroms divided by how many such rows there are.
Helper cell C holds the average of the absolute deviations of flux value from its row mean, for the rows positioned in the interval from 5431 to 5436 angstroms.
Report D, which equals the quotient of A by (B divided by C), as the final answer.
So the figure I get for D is 2.7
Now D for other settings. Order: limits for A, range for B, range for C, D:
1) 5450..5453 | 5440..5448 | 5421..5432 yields 2.3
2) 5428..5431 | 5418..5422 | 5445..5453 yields 1.7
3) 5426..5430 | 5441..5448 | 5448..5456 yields 1.1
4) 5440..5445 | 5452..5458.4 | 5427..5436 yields 3.7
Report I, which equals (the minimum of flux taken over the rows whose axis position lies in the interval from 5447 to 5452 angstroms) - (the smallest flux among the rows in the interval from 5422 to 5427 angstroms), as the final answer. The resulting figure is -4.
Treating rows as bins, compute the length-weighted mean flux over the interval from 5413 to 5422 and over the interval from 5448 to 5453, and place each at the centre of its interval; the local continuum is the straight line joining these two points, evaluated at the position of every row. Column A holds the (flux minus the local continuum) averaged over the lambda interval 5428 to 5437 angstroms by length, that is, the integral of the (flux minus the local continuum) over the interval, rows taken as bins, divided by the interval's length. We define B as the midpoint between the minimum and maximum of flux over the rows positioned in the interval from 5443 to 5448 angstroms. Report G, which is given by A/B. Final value -0.16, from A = -4.5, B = 28.8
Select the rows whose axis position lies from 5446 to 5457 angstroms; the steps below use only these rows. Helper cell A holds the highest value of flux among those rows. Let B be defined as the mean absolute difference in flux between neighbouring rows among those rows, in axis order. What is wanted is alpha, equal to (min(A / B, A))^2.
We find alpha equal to 98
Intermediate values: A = 31.9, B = 3.2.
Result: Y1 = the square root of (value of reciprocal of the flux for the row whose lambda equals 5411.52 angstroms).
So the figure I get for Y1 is 0.204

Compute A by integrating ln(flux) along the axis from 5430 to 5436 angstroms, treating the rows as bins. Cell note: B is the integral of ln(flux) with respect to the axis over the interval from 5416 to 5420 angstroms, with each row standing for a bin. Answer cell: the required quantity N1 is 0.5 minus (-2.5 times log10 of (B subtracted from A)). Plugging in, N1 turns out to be 2.4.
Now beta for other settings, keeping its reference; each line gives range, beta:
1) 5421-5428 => 5426.49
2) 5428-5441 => 5430.24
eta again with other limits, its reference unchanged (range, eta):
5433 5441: -0.02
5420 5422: -0.23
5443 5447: -0.12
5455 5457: 0.08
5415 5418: -0.12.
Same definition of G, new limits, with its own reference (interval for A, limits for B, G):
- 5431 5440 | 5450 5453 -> -0.09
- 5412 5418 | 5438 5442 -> -0.08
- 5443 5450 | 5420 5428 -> -0.02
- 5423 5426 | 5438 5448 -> -0.10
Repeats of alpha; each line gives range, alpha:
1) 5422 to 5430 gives 213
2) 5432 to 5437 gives 129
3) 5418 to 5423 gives 102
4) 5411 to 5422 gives 146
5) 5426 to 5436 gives 52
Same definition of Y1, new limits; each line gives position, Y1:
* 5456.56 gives 0.211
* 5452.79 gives 0.178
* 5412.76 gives 0.189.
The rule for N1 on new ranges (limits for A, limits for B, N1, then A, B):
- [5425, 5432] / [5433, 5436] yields 3.3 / 23.3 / 9.9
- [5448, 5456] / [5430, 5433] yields 3.6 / 27.1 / 9.9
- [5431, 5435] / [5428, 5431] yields 1.9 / 13.5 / 9.8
